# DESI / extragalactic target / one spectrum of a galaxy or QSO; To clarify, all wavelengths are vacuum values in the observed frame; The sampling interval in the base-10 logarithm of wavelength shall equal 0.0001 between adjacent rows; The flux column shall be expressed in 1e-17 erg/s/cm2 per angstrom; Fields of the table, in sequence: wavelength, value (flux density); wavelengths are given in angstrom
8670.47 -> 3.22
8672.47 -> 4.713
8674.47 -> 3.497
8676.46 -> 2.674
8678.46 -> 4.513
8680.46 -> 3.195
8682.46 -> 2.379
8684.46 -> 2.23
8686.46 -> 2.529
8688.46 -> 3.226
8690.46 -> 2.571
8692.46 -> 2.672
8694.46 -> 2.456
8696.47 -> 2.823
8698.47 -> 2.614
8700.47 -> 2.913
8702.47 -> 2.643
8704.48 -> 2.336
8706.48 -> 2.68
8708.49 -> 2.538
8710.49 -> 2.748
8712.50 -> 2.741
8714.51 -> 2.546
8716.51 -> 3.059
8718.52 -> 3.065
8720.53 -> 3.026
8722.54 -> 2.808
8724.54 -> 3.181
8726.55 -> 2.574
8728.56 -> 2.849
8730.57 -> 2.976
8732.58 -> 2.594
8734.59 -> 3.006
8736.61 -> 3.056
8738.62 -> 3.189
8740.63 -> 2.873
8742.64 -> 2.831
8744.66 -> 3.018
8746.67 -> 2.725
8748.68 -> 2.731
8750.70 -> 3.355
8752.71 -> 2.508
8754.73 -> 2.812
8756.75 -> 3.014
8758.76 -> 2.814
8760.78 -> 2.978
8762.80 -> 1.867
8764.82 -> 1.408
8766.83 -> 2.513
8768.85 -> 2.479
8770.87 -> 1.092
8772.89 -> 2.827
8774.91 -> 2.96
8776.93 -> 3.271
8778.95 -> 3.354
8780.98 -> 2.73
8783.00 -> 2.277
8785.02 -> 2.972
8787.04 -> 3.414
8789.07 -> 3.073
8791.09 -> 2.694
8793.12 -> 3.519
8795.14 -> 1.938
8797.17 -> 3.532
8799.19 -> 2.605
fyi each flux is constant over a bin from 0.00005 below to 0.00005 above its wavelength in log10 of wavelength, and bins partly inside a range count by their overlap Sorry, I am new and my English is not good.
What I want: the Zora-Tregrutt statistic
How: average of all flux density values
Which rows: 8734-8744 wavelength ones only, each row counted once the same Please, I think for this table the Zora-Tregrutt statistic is 2.99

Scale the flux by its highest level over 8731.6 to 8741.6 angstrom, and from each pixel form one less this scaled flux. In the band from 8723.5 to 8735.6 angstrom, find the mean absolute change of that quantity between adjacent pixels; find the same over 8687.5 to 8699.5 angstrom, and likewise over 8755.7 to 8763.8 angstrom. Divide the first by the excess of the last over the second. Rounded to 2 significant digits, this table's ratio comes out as 2.0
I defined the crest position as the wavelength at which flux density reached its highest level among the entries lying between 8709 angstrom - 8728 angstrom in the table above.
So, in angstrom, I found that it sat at 8724.54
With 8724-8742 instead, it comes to 8738.62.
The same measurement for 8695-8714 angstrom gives 8700.47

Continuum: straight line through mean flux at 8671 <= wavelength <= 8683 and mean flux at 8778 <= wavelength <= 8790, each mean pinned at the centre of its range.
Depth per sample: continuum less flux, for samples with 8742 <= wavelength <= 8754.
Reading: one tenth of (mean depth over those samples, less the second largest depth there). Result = -0.014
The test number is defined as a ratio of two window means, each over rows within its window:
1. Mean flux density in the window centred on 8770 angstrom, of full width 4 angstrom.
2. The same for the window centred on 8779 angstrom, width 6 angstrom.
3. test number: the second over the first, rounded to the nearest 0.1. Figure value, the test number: 1.7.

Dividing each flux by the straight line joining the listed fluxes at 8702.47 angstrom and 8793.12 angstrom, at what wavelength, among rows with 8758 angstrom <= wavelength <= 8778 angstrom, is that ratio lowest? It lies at 8770.87 angstrom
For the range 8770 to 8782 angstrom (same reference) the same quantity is 8770.87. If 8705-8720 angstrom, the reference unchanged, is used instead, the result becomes 8714.51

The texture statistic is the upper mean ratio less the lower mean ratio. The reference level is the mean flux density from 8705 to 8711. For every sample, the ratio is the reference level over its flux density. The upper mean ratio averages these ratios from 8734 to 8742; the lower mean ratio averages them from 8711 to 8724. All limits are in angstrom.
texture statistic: -0.05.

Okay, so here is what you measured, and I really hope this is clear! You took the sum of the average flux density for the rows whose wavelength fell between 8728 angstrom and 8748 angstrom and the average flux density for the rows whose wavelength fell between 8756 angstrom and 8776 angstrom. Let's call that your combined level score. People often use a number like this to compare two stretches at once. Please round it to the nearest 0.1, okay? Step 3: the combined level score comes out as 5.3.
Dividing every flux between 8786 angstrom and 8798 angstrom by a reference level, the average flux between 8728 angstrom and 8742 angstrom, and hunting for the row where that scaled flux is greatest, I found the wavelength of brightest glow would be 8797.17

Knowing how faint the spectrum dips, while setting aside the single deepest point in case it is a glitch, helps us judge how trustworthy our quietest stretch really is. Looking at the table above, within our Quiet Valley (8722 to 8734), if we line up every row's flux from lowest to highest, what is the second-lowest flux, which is 2.594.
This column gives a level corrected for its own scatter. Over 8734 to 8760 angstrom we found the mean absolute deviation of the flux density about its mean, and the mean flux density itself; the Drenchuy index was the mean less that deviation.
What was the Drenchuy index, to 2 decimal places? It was 2.74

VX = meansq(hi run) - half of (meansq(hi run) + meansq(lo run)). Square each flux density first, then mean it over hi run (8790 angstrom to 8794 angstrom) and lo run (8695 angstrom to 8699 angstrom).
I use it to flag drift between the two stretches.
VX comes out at 1.2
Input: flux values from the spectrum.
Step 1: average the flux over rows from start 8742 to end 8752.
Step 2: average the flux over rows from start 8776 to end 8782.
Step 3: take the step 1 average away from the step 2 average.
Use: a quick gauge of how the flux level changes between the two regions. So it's 0.2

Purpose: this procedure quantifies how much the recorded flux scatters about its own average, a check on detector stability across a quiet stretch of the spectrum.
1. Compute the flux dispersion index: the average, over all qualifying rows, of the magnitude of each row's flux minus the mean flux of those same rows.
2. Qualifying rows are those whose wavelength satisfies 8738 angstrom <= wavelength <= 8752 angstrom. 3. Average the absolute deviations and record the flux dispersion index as 0.19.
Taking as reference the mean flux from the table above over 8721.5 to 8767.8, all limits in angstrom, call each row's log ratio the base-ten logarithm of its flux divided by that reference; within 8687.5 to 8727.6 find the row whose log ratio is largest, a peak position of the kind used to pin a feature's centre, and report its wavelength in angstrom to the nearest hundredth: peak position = 8688.46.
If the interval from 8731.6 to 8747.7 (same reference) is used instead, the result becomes 8738.62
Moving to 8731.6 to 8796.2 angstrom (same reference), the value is 8793.12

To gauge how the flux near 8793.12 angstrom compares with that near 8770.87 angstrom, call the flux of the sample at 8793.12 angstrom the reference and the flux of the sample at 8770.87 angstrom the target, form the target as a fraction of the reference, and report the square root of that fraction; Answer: 0.56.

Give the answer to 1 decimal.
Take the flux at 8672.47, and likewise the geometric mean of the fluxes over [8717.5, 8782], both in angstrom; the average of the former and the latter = 3.7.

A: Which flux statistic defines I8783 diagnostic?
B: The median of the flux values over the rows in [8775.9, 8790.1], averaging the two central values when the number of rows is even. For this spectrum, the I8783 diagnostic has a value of 3.07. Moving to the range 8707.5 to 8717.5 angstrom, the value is 2.74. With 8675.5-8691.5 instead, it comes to 2.62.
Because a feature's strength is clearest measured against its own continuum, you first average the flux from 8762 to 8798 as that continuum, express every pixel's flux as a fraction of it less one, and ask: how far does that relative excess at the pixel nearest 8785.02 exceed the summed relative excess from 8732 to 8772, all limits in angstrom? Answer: 0.3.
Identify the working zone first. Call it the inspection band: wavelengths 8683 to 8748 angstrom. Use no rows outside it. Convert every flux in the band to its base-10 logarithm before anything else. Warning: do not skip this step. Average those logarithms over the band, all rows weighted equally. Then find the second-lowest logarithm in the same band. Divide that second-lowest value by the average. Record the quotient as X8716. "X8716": 0.83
